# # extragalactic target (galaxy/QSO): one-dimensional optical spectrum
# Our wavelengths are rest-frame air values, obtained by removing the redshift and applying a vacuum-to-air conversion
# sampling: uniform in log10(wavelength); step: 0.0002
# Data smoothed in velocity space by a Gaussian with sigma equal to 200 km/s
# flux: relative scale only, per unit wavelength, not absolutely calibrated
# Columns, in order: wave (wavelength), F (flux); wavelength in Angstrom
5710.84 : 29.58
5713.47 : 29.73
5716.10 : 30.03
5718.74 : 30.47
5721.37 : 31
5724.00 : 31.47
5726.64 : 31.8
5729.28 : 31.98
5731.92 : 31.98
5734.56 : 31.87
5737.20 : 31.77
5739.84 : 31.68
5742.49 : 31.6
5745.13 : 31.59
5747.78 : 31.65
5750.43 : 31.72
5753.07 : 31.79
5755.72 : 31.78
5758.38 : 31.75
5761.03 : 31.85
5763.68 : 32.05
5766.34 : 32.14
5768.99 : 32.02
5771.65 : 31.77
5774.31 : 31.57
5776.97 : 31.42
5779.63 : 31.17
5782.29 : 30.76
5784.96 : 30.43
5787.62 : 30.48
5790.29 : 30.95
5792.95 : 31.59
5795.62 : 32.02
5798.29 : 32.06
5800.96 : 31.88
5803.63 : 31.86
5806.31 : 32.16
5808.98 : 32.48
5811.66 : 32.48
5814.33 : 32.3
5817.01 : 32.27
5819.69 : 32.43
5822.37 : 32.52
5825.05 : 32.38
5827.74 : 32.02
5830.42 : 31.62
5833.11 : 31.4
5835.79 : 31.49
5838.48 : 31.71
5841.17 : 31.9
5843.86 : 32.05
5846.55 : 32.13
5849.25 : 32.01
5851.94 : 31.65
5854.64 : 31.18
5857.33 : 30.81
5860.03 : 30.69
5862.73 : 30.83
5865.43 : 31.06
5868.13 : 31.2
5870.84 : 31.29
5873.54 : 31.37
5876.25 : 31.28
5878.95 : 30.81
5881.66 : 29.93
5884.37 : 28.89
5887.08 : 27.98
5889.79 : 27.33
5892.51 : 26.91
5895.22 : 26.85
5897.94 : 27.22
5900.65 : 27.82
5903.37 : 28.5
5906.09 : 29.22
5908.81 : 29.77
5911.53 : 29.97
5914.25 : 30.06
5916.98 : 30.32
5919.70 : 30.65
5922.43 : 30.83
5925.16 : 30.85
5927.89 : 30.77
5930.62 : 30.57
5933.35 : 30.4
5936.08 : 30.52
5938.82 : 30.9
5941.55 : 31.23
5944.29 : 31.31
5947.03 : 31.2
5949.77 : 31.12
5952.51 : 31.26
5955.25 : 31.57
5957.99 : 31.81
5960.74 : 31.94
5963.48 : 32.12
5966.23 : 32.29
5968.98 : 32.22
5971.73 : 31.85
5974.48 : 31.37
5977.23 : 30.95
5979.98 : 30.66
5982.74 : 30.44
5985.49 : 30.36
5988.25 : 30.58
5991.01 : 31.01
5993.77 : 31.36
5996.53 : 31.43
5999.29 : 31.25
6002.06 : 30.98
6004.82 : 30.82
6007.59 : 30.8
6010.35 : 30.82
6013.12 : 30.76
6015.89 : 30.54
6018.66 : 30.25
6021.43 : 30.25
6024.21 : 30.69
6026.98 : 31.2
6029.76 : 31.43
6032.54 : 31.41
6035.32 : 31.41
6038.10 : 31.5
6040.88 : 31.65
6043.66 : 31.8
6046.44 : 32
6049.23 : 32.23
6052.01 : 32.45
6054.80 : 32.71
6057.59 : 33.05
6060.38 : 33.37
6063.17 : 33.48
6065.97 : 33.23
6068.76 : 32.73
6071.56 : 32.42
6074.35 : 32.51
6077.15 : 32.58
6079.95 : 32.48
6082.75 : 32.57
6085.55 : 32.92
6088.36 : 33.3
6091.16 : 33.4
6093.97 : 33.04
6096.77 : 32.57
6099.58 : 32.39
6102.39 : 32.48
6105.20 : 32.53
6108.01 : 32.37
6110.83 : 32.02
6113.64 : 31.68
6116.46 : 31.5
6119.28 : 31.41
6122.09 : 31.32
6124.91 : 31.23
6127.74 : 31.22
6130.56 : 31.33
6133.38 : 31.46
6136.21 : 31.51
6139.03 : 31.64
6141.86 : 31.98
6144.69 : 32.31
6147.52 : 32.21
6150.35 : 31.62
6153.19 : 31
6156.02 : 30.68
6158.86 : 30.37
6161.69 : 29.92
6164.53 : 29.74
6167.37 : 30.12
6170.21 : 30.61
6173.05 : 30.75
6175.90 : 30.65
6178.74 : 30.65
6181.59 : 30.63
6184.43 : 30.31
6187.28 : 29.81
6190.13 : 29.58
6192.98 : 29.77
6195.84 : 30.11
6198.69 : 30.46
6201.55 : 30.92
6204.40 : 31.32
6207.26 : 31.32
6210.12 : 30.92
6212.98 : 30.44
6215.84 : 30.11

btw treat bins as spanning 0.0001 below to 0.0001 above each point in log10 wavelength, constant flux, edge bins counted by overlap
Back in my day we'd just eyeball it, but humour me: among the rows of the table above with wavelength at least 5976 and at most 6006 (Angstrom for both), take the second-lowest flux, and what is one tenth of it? 3.04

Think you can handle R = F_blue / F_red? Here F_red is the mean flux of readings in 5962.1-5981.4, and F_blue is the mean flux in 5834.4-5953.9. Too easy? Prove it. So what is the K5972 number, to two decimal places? 0.96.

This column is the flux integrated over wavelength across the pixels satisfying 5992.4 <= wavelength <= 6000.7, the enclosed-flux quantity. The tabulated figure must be 260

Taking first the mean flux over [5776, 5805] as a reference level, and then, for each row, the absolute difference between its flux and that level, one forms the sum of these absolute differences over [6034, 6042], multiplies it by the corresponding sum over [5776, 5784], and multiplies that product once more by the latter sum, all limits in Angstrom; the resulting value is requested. 0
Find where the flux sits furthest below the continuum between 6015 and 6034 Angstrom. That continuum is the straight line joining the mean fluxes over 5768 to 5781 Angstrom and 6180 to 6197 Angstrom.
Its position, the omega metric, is 6018.66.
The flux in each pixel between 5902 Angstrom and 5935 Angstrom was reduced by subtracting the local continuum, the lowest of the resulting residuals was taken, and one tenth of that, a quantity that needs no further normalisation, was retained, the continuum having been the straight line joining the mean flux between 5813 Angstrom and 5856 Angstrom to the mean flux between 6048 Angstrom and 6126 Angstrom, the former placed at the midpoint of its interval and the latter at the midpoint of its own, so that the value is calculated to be -0.36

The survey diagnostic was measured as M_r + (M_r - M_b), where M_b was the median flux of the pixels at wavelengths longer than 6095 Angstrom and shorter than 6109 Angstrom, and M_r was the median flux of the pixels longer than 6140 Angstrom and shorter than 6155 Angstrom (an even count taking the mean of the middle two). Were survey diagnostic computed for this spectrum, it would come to 31.5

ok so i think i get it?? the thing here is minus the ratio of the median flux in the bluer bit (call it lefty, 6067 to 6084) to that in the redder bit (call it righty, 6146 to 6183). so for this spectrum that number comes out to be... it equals -1.06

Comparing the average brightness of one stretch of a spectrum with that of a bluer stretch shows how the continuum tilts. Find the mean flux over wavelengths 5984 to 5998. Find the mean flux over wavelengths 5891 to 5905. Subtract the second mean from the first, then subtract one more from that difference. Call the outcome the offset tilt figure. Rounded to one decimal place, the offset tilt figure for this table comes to 2.5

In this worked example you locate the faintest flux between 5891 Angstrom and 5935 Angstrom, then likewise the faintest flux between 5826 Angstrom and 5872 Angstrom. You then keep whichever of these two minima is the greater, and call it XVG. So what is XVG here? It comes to 30.7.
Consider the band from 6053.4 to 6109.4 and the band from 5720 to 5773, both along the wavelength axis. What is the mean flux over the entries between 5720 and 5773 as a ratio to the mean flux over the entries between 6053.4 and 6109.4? 0.97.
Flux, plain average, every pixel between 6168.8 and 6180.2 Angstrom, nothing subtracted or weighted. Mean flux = 30.7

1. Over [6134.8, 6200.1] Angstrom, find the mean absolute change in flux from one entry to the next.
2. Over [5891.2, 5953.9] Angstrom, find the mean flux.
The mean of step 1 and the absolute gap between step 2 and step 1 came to 15.0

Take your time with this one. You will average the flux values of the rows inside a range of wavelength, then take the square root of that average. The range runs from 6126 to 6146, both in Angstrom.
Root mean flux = 5.62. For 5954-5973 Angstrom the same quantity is 5.65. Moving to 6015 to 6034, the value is 5.55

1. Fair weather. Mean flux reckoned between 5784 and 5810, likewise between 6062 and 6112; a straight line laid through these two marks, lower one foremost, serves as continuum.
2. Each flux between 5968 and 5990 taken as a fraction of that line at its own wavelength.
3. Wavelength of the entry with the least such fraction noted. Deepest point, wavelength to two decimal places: 5985.49 Angstrom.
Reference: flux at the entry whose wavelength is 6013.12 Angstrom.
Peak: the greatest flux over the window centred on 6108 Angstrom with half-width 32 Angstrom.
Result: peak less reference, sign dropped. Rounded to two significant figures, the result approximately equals 2.6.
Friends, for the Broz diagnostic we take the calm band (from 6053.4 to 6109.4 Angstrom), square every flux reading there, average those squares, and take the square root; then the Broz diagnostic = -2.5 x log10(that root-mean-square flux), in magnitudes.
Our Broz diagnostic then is -3.79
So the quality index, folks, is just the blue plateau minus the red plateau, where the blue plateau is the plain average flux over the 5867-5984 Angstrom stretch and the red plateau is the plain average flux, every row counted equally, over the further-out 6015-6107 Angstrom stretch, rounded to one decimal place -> -1.8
